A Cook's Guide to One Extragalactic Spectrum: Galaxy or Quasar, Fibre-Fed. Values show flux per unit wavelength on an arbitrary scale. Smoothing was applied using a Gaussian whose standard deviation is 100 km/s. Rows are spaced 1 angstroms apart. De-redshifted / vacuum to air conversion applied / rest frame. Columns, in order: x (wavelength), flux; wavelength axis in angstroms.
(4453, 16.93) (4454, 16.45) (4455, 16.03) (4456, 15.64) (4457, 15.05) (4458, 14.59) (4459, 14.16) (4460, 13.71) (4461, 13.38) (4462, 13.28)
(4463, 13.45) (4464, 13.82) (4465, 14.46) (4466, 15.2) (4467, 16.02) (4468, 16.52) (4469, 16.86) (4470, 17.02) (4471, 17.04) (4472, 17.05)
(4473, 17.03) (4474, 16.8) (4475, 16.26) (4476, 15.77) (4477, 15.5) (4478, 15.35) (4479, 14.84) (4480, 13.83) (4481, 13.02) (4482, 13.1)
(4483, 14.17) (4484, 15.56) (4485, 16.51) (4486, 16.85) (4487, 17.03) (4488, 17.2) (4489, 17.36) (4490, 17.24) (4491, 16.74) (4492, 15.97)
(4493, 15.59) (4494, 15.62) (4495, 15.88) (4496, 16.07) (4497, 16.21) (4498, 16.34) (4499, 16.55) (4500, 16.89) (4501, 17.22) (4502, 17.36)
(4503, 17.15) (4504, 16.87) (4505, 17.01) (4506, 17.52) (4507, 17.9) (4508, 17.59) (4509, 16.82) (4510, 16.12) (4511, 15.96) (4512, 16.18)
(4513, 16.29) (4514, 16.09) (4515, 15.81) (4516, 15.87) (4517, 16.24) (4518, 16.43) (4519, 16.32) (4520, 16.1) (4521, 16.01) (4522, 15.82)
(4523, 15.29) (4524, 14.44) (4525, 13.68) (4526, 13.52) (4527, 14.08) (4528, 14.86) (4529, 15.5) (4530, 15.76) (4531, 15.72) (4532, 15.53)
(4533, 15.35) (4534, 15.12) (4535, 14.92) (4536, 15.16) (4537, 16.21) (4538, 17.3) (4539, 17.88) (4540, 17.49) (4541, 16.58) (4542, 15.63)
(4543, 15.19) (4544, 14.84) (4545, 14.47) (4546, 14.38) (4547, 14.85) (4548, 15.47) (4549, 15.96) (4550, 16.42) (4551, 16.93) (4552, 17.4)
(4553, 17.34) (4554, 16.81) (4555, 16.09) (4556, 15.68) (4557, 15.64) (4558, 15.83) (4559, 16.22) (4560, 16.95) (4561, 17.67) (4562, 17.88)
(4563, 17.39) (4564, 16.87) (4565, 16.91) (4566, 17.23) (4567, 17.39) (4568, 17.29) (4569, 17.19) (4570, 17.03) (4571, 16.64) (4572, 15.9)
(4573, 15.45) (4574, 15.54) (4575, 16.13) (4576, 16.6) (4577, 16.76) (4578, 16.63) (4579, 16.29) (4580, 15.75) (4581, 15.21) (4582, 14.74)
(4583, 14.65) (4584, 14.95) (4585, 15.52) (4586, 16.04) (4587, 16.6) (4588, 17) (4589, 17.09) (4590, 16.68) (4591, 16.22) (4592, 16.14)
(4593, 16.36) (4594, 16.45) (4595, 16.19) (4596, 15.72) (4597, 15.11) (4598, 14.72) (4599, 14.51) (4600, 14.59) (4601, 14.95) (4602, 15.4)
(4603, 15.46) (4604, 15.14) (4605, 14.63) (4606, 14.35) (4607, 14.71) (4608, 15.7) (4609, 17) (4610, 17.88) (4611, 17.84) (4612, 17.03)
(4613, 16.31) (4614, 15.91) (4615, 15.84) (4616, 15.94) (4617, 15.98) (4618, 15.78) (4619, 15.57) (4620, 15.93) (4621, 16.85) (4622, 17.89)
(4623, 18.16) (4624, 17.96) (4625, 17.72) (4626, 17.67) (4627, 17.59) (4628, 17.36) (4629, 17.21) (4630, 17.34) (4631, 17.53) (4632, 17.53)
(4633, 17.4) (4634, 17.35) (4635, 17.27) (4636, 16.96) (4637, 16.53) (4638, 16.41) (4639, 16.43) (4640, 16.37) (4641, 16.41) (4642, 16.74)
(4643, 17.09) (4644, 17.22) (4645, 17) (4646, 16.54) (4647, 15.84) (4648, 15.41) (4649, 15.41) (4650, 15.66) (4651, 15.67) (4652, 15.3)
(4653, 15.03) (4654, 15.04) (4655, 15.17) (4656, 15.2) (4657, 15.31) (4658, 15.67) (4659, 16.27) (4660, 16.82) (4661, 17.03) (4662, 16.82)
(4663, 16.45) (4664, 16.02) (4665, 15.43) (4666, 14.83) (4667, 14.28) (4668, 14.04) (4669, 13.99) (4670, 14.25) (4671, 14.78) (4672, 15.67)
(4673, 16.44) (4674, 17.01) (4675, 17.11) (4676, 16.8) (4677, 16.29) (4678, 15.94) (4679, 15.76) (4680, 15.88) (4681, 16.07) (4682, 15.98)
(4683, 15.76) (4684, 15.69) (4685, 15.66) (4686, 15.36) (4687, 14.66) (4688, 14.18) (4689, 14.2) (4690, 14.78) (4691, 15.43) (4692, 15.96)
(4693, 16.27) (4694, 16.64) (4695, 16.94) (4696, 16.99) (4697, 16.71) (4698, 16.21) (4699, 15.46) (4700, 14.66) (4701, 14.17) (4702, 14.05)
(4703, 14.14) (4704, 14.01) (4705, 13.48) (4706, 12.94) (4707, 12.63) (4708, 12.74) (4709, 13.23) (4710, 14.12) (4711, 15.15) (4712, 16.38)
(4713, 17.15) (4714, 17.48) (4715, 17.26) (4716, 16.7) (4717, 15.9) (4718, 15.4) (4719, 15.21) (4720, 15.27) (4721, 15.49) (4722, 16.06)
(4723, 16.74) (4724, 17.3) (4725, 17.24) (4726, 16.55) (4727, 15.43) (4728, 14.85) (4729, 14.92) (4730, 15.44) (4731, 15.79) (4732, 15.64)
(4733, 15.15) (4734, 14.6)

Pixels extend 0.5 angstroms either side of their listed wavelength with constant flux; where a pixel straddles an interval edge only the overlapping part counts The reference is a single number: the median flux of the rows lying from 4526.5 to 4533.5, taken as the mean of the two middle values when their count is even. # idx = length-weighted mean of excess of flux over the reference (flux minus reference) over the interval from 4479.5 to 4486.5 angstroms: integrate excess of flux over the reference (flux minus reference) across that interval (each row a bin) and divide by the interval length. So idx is -0.8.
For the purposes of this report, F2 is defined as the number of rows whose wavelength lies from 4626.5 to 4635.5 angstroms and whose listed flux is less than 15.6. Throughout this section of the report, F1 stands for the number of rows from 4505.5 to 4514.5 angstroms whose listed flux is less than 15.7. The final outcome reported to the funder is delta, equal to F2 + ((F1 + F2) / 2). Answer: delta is 0.0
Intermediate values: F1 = 0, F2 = 0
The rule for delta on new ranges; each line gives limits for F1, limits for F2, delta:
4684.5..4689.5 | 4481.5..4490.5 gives 7.0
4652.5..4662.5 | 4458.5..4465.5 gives 13.5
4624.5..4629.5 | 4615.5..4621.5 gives 1.5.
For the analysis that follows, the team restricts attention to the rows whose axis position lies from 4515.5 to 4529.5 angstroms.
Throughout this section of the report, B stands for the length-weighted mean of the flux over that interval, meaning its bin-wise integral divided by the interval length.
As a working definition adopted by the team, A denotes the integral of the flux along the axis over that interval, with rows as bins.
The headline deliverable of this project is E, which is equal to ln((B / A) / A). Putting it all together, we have -8.0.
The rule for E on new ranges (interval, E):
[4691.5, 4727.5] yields -9.9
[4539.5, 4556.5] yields -8.4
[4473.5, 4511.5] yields -10.1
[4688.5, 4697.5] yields -7.2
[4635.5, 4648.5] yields -7.9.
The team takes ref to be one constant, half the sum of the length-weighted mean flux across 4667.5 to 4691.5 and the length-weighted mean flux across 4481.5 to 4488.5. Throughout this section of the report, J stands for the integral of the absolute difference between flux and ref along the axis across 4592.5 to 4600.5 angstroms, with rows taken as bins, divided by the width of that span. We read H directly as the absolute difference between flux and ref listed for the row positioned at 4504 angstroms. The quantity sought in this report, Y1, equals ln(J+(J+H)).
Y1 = 0.99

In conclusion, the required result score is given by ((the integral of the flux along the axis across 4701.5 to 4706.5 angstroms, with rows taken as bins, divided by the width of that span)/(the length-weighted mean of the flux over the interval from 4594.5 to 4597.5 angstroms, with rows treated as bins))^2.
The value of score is 0.77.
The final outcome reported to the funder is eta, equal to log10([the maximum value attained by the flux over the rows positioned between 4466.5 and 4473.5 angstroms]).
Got 1.23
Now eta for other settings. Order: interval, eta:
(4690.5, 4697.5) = 1.23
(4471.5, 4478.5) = 1.23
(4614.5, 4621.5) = 1.23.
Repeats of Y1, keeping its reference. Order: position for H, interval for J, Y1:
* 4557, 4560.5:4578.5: 0.88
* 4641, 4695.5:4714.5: 1.36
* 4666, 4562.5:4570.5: 1.35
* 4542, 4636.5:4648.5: 0.59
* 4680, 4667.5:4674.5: 0.89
